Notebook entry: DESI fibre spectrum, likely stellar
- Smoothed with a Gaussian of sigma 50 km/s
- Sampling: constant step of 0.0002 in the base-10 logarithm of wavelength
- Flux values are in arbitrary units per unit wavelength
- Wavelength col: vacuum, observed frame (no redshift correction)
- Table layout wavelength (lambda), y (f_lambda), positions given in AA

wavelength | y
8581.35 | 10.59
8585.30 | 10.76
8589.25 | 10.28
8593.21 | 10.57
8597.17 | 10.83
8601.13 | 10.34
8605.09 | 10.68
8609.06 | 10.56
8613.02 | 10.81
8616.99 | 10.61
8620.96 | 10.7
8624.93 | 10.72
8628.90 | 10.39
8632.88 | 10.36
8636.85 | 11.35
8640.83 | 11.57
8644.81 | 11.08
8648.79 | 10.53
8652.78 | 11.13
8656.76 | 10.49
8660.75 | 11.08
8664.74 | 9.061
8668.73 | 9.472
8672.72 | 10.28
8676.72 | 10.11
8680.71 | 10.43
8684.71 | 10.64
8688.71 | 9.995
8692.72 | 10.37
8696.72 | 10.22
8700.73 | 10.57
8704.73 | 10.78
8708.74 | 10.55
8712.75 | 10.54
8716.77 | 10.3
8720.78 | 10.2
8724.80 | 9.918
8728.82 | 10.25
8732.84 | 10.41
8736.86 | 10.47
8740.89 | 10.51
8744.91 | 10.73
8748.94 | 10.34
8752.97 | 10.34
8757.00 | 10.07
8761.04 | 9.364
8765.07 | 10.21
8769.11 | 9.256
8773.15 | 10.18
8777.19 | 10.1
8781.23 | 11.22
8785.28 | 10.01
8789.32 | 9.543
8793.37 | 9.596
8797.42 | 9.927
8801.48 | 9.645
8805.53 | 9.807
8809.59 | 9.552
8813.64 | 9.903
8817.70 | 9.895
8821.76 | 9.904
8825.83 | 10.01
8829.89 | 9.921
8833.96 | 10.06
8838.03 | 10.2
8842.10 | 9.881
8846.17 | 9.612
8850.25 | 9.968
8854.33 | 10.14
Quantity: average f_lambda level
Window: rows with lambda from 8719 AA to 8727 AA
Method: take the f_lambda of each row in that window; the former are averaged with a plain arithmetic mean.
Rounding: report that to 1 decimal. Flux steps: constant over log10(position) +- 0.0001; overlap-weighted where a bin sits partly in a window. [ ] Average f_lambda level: 10.1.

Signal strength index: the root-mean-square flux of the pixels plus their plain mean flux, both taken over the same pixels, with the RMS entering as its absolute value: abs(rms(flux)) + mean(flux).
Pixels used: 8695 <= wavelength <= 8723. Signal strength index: 20.9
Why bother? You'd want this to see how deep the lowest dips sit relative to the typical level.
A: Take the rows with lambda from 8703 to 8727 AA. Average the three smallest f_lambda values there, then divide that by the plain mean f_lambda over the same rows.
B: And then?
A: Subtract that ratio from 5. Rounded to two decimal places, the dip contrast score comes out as 4.02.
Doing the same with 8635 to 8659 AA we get 4.03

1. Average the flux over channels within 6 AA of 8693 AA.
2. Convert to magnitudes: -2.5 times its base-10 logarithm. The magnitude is -2.52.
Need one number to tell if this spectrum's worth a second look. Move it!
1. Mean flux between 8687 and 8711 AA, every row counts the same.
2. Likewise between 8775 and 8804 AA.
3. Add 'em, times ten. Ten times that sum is 204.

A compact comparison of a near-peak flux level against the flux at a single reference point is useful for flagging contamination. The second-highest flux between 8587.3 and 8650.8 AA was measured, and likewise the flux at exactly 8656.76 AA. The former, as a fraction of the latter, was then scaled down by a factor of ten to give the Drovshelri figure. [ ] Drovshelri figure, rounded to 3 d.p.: 0.108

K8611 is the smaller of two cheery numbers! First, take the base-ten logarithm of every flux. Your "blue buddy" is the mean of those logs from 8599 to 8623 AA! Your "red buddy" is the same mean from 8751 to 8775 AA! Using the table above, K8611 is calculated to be 1.00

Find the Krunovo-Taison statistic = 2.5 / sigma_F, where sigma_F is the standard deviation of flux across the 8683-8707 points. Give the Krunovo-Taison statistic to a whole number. 9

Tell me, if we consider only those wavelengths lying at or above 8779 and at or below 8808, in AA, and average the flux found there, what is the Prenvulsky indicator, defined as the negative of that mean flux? -9.96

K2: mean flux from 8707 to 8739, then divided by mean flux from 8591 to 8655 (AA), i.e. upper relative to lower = 0.960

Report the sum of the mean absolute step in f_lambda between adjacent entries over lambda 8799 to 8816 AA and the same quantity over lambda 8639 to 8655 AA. 0.80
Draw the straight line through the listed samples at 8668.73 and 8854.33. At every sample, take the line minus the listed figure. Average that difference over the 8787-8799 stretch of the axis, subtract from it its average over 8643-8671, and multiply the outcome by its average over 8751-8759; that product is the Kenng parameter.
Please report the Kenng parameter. -0.51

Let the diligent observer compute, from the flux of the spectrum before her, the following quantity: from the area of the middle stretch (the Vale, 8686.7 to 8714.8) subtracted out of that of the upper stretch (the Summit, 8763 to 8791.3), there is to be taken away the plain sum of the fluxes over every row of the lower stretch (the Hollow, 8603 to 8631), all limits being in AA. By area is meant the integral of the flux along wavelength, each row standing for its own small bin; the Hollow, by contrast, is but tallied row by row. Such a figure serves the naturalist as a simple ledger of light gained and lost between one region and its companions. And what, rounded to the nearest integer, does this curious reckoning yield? -82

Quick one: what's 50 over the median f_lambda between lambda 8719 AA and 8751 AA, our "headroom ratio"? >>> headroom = 4.82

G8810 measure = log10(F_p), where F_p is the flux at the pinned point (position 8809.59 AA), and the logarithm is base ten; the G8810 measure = 0.980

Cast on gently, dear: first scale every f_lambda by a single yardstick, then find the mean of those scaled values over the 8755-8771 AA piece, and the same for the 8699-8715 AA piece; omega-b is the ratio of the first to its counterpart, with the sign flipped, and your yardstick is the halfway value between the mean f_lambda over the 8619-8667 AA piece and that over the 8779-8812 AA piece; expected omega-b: -0.92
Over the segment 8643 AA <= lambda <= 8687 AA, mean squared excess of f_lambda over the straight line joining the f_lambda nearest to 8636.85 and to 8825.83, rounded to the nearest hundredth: 0.94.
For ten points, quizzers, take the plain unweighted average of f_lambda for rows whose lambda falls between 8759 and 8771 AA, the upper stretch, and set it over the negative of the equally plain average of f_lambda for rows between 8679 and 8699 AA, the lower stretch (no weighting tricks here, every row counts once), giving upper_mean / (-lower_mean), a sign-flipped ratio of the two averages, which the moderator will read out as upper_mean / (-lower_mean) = -0.93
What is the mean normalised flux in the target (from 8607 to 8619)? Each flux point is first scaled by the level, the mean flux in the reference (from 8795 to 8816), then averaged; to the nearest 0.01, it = 1.09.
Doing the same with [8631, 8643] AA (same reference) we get 1.14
